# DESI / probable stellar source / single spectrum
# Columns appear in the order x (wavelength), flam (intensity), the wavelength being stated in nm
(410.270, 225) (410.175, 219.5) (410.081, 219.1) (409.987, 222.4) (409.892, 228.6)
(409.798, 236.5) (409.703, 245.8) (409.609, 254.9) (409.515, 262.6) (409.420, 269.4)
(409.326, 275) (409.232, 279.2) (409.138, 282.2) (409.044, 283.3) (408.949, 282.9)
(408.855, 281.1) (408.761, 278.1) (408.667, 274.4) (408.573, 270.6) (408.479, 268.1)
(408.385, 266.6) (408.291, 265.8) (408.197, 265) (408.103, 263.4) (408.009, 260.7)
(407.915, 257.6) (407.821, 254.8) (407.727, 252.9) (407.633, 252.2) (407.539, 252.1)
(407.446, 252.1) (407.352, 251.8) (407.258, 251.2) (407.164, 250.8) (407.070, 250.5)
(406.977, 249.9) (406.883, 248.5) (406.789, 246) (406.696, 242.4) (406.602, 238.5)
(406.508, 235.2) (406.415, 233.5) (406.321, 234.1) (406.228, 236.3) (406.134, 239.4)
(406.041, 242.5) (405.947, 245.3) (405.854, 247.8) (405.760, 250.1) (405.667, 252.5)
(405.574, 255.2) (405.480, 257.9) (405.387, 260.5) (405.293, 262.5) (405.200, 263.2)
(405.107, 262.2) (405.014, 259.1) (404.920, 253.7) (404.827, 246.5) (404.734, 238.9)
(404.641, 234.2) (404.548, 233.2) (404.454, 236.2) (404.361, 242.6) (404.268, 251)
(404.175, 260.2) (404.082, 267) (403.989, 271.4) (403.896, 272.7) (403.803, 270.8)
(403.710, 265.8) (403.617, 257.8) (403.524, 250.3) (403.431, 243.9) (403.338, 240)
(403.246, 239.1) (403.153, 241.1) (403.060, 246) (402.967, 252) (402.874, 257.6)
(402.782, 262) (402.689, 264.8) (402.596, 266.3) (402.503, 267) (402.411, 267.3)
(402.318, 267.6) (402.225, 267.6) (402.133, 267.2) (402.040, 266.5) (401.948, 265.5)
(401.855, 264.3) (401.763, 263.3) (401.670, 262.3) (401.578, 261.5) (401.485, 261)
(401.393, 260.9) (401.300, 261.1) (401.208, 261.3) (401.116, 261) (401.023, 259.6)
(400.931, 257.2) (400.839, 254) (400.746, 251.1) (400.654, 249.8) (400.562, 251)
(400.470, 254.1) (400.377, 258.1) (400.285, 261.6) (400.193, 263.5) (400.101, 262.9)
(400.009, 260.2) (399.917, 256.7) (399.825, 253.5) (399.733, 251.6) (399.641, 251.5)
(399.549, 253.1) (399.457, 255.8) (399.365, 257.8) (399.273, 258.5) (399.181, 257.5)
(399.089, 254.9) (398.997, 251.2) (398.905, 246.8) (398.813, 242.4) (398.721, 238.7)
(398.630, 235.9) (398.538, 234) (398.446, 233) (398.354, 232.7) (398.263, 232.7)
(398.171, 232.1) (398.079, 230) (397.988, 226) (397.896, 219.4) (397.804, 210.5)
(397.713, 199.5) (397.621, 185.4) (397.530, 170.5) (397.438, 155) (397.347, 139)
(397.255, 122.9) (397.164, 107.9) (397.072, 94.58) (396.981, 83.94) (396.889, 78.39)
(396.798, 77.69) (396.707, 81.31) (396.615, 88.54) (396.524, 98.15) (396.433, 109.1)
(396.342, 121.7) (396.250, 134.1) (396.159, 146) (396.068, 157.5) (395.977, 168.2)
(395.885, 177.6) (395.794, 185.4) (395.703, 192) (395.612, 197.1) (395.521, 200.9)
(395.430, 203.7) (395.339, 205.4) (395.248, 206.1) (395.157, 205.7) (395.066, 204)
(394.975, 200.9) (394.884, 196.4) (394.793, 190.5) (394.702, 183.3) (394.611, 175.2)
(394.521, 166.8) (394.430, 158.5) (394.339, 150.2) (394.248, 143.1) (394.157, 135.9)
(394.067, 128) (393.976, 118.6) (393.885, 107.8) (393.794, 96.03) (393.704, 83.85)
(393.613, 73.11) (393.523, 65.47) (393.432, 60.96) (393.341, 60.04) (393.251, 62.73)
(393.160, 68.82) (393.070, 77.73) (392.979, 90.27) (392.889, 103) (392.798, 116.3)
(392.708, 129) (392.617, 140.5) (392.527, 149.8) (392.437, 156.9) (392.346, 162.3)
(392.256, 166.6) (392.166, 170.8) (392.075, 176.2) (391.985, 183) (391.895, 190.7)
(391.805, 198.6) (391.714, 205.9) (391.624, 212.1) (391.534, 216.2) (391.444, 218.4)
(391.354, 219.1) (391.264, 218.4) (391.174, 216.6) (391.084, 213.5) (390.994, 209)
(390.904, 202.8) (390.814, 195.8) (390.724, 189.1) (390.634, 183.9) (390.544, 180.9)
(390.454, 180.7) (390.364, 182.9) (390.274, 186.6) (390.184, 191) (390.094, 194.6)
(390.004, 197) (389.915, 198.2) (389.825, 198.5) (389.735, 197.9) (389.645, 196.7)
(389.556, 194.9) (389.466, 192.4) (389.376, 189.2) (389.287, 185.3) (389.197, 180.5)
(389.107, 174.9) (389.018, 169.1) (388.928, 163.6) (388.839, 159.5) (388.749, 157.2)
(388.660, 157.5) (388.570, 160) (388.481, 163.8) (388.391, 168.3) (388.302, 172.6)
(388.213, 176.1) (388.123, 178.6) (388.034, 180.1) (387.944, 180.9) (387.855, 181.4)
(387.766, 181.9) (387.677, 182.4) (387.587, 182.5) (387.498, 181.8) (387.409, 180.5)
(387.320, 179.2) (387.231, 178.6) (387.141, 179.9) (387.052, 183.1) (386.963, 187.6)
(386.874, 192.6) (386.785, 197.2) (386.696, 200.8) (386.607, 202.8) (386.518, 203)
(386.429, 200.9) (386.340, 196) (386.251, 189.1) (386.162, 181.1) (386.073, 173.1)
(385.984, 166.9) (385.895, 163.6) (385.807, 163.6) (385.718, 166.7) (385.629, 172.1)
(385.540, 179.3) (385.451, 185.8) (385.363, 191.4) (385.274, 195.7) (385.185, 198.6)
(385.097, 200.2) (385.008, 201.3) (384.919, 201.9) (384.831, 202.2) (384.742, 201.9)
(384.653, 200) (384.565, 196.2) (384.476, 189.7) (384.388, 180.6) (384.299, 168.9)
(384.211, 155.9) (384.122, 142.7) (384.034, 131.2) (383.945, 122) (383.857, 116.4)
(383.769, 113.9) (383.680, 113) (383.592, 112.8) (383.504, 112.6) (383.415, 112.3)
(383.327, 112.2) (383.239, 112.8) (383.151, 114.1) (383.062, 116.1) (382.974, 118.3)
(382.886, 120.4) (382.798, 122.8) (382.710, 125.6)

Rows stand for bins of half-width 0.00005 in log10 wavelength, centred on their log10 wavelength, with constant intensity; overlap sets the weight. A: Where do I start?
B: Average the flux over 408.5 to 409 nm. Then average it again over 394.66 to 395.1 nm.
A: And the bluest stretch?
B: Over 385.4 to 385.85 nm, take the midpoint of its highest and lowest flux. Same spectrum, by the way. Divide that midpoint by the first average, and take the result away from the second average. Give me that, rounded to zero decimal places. 194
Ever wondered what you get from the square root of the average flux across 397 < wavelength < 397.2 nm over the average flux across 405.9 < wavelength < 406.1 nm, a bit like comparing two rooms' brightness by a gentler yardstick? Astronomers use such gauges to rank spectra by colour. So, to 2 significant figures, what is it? 0.64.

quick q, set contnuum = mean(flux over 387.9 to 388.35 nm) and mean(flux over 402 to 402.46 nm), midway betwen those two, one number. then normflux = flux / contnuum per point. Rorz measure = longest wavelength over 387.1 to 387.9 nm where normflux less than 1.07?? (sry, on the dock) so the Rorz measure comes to 387.855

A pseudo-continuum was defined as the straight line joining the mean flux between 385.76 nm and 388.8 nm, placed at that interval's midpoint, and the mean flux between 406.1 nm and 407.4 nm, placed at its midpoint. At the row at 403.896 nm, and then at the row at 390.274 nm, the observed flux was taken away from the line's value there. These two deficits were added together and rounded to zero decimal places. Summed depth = -35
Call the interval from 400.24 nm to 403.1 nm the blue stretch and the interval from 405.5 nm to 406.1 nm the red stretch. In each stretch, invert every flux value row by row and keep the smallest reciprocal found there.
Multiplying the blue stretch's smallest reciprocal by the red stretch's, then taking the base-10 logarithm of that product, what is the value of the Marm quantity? -4.83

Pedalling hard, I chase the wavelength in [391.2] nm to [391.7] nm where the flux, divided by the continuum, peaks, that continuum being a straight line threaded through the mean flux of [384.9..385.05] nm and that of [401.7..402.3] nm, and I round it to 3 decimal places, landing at 391.354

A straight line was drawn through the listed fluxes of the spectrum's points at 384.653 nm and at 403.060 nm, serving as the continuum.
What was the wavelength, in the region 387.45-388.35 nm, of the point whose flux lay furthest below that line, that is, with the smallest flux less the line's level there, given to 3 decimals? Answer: 388.302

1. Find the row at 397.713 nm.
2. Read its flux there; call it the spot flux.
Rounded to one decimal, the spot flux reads 199.5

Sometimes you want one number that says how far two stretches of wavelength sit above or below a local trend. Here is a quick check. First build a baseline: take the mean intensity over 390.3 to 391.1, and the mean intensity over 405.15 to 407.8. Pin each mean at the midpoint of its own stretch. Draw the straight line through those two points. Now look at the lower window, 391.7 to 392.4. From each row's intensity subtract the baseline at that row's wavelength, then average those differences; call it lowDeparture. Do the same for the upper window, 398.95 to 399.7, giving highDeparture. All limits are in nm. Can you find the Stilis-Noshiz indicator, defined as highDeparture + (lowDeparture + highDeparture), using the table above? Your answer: 47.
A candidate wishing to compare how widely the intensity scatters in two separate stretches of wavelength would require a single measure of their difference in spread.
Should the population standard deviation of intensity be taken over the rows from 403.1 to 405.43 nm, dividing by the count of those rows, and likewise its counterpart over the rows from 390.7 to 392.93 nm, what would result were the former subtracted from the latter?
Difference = 21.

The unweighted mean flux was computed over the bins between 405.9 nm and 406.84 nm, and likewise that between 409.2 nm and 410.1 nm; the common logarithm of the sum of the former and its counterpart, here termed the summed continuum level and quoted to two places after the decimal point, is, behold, 2.69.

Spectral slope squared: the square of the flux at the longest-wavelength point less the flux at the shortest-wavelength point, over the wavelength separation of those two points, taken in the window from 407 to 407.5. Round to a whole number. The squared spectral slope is 18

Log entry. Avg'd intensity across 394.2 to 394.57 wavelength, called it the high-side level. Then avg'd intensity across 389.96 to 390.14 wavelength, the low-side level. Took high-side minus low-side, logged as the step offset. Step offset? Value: -41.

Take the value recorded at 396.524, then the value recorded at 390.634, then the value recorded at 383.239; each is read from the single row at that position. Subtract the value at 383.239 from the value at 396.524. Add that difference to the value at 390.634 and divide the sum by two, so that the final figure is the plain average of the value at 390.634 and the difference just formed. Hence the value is 85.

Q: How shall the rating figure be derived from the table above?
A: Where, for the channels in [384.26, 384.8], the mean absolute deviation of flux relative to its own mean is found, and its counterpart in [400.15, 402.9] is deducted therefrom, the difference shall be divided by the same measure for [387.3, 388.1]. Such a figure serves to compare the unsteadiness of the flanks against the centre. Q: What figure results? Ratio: 6.6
